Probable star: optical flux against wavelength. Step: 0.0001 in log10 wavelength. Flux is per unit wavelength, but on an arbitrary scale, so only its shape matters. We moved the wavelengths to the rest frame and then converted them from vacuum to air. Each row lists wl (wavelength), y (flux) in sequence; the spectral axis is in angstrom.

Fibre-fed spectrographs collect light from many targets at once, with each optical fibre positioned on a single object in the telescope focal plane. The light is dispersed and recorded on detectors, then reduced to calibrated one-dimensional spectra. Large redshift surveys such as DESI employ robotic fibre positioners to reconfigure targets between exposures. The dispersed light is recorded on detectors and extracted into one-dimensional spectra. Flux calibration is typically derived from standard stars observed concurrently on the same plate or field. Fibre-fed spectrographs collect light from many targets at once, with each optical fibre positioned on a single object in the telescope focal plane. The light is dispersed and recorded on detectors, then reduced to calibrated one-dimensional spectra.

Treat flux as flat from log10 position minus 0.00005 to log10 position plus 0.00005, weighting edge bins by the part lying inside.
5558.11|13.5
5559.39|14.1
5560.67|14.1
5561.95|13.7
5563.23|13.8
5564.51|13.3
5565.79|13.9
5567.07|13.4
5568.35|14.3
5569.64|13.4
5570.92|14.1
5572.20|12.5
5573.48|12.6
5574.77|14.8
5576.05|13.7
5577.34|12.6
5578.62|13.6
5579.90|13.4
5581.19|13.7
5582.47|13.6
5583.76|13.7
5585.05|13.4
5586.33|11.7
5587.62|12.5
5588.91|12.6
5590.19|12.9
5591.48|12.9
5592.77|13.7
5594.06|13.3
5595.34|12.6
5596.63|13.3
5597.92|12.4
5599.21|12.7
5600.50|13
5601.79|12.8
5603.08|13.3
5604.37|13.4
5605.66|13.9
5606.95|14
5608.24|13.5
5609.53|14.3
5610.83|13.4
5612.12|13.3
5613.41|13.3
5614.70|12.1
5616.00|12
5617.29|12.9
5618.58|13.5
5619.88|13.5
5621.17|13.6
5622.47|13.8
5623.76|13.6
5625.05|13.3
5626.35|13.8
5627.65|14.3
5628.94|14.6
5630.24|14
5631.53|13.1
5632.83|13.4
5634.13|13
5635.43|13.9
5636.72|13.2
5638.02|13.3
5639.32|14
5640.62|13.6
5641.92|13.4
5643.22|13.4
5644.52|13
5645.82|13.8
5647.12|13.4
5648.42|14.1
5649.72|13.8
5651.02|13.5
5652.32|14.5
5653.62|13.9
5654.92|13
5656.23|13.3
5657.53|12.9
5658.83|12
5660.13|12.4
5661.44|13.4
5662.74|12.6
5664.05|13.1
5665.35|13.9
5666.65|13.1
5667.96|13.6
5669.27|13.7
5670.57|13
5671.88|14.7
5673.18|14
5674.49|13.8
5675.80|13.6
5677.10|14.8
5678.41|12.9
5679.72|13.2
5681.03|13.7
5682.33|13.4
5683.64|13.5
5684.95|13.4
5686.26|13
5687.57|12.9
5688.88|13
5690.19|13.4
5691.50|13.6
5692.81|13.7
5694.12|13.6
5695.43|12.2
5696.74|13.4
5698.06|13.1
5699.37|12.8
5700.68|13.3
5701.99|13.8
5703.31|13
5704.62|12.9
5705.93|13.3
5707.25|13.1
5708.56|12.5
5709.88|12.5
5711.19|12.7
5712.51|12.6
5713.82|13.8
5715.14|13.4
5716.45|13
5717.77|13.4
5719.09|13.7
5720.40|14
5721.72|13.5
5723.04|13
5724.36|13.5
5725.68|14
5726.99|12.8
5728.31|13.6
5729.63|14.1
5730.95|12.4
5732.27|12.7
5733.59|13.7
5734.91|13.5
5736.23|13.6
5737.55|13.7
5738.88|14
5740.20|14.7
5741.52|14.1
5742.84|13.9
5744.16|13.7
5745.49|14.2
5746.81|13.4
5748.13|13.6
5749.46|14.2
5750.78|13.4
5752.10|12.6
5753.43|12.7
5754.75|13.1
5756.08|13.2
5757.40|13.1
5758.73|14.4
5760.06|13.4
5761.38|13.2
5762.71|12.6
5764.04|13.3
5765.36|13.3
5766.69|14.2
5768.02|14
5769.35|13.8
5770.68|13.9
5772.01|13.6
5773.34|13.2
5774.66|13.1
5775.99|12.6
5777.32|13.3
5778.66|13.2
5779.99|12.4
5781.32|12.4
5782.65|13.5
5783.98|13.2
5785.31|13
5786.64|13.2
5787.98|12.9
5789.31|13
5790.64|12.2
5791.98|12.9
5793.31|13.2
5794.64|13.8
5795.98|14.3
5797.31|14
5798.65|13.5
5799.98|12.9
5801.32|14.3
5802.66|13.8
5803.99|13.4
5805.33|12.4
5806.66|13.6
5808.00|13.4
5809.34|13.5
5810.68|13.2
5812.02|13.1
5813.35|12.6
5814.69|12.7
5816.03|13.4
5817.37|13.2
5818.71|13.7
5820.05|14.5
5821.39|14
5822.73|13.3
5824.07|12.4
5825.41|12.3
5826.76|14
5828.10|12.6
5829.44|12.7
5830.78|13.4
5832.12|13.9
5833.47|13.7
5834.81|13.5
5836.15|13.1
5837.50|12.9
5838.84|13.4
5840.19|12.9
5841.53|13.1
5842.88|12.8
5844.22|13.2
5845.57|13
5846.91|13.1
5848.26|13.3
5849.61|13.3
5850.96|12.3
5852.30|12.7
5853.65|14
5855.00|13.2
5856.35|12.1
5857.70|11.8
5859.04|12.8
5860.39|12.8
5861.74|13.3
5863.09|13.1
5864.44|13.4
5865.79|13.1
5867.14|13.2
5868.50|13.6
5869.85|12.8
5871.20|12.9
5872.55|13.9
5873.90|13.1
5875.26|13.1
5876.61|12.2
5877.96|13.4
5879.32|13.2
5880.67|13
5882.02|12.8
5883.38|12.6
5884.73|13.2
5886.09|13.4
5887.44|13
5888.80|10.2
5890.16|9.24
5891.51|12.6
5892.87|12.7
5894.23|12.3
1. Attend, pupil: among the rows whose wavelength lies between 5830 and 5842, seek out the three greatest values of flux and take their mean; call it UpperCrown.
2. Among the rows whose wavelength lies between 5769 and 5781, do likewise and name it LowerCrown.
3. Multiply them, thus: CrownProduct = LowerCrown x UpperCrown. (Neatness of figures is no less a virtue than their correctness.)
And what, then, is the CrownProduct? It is 189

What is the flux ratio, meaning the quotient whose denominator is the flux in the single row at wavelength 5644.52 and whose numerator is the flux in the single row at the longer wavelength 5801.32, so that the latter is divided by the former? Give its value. 1.10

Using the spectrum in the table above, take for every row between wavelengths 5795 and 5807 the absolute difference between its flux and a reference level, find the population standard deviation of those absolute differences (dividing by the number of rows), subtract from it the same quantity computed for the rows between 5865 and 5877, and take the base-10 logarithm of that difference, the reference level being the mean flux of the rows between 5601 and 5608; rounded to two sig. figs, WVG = -1.4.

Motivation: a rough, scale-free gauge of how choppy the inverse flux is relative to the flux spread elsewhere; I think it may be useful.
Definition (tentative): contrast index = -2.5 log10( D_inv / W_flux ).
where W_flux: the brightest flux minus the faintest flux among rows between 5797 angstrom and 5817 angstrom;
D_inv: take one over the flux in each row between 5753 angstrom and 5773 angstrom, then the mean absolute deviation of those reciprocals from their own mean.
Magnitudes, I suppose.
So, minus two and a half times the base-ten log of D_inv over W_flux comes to 7.28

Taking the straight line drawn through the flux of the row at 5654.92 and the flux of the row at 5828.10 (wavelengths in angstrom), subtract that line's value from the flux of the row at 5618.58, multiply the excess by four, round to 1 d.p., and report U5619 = 1.7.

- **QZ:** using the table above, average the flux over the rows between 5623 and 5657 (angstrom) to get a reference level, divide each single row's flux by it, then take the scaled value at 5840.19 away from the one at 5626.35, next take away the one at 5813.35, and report -0.86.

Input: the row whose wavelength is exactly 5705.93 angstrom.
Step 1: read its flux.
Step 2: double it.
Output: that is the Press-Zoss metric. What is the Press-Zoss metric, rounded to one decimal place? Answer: 26.6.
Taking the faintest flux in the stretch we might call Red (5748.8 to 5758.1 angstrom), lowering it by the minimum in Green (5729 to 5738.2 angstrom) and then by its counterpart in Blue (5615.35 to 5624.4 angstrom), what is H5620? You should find -11.8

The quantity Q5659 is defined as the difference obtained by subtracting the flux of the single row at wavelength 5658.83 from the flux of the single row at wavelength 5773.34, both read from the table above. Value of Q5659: 1.2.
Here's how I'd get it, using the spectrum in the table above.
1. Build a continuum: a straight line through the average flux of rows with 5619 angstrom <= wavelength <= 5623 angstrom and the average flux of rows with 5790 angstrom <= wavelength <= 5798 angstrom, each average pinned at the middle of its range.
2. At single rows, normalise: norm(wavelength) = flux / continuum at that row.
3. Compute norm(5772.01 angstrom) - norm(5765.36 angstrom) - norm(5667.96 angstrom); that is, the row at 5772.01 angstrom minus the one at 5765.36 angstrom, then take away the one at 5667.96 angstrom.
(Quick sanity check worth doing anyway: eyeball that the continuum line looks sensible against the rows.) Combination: -0.98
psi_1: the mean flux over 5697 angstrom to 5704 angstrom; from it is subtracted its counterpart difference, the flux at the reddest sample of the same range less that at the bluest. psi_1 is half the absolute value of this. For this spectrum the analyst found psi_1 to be 6.65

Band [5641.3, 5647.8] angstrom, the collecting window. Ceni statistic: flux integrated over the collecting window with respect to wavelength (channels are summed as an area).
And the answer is 87.1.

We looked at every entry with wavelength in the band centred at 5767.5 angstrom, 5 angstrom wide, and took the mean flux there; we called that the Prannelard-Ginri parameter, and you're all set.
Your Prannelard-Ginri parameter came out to 13.8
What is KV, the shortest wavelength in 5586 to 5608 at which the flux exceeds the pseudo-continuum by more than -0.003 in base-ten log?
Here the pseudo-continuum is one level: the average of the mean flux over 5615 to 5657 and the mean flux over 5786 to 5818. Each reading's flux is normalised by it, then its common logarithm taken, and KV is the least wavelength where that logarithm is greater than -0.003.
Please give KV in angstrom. 5592.77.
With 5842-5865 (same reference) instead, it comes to 5853.65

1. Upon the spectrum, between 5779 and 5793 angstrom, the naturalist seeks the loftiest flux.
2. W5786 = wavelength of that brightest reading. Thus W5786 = 5782.65 angstrom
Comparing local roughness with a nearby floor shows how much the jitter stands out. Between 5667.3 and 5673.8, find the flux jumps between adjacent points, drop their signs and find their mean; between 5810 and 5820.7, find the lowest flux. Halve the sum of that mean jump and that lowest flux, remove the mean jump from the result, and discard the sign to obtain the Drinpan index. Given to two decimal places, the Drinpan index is 5.90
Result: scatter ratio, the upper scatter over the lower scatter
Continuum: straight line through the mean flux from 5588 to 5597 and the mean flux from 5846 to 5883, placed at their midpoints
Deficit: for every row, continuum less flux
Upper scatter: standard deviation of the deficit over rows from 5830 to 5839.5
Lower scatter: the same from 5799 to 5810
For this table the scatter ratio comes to 0.59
